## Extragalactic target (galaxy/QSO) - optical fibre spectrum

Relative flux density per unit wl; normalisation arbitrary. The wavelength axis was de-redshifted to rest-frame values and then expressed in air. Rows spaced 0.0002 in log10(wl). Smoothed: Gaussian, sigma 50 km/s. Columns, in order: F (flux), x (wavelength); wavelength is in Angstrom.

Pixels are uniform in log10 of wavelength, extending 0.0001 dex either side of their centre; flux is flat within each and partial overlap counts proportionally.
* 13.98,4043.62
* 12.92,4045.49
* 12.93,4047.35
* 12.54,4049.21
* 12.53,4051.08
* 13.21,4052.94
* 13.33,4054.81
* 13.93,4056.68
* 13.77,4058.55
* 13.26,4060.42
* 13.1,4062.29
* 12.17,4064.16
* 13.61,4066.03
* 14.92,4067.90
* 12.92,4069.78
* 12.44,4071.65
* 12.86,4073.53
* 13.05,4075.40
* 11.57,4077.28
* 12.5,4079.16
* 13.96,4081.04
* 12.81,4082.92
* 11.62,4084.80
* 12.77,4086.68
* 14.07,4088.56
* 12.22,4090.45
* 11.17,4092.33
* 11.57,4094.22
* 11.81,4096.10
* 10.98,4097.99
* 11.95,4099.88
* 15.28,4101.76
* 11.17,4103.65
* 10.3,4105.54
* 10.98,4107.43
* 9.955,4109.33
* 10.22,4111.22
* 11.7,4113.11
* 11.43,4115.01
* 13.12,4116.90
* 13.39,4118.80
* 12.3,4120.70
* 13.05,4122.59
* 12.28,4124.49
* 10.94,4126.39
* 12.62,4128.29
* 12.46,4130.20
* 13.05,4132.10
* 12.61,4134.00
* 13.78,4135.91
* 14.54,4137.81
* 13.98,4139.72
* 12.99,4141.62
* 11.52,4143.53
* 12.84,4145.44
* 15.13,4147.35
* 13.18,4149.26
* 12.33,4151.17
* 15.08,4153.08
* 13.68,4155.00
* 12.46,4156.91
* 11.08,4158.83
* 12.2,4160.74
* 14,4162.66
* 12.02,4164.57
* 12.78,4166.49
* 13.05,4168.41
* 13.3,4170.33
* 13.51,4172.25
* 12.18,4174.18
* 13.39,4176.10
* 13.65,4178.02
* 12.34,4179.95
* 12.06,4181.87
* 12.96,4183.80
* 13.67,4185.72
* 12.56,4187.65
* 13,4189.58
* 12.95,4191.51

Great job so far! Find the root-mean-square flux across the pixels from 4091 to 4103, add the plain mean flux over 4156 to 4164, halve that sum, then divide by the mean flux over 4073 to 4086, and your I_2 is 0.976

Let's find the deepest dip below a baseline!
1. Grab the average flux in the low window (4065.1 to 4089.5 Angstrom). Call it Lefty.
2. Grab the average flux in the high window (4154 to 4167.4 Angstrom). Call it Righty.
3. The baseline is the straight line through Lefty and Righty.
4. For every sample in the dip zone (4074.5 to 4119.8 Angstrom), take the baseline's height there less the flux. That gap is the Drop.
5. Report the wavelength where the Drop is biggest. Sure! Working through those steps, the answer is 4109.33 Angstrom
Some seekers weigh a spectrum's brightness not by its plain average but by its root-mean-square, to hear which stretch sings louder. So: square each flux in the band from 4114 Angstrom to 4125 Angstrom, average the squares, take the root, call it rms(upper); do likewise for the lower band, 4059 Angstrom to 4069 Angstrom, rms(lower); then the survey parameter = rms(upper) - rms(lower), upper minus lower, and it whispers -0.8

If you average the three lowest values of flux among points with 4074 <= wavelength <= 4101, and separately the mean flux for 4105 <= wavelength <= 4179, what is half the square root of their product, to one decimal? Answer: 6.0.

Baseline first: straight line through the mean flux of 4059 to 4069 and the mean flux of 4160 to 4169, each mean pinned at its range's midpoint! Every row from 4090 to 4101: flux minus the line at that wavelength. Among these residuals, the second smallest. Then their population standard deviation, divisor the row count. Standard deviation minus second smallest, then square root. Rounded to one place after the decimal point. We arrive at 1.6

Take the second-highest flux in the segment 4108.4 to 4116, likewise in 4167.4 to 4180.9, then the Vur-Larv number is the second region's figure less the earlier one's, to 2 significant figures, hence 2.1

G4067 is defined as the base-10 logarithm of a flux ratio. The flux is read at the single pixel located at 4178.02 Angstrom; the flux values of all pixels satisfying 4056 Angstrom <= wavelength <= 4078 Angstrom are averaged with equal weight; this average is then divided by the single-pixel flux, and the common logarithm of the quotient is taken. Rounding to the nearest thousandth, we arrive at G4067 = -0.017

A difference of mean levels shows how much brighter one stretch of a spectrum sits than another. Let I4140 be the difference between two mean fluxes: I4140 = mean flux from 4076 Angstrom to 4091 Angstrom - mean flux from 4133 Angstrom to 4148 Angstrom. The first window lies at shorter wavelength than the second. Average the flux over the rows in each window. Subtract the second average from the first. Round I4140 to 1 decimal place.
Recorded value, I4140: -0.7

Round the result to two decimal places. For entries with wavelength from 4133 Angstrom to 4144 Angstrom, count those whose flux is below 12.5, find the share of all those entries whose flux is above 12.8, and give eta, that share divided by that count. 0.67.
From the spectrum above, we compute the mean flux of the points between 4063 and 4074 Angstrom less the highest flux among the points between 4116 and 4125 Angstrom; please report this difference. -0.2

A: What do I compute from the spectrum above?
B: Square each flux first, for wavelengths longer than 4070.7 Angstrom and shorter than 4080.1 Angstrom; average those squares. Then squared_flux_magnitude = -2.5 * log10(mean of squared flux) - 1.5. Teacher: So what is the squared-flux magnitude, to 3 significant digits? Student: -6.98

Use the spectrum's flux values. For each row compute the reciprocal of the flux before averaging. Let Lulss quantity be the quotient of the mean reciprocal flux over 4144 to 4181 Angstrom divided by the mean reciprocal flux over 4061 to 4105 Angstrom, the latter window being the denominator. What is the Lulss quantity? 0.965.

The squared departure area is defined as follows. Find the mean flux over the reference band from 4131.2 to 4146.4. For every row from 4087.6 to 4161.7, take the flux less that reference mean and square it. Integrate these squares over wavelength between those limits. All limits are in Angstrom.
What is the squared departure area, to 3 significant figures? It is 170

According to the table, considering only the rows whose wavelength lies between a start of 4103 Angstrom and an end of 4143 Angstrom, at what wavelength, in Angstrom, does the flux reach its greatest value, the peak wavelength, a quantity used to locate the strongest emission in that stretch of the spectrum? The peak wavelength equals 4137.81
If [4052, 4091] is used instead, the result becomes 4067.90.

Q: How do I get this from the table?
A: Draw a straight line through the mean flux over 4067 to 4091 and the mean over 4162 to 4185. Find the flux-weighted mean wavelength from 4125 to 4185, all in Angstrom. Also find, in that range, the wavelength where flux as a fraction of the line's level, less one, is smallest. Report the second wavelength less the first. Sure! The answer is -28.6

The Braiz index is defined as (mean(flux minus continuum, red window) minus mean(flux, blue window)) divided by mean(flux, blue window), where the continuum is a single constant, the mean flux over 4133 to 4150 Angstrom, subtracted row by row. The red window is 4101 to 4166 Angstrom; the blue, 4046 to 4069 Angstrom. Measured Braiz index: -1.06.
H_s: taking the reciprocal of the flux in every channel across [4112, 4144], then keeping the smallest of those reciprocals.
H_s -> 0.0688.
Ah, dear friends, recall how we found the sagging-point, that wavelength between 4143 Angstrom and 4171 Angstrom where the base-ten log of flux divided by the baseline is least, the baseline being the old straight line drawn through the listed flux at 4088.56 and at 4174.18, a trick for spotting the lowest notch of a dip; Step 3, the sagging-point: 4158.83 Angstrom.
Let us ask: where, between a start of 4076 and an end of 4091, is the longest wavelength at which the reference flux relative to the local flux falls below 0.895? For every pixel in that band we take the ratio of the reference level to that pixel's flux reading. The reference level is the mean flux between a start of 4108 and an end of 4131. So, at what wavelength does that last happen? 4088.56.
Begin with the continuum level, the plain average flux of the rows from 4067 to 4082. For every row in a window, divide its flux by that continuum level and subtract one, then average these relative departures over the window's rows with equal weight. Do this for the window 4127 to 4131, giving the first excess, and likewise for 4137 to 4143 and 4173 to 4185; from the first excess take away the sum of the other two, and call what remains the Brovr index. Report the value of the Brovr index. -0.08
